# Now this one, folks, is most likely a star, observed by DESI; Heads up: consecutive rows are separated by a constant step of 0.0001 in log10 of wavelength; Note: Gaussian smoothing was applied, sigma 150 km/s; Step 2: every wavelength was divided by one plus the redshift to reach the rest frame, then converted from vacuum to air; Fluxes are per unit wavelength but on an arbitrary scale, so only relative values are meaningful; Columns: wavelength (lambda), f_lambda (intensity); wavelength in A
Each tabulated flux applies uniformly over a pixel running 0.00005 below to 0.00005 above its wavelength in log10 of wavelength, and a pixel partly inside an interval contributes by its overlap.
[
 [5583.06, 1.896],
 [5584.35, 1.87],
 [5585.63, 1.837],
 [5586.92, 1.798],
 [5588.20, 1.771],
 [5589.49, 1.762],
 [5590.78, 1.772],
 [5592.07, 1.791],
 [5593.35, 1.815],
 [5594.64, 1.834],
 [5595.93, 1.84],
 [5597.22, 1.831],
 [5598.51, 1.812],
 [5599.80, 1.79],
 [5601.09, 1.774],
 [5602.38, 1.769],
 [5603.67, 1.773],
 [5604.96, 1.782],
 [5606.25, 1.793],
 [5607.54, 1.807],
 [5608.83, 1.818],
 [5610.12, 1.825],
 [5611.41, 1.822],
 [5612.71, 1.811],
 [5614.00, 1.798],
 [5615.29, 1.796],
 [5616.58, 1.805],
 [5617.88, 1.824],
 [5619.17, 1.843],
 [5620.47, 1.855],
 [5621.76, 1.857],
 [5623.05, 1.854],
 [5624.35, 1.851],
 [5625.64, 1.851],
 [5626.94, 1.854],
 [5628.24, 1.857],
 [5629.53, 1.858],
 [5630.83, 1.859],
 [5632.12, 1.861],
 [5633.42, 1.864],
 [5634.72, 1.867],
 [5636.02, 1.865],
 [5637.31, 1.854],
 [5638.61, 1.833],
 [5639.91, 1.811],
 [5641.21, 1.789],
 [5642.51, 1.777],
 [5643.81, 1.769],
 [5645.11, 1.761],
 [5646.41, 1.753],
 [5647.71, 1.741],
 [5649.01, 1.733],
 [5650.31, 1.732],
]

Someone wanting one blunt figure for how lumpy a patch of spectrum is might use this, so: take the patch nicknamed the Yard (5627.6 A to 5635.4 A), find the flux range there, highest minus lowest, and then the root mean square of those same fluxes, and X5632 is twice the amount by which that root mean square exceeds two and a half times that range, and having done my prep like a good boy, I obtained 3.67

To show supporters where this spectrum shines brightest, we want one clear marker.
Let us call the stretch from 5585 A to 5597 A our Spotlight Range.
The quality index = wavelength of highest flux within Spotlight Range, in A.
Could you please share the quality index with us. 5595.93 A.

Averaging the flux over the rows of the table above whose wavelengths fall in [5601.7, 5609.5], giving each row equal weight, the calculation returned 1.79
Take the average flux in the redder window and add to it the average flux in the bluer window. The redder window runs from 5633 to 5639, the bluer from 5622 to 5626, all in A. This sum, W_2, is 3.71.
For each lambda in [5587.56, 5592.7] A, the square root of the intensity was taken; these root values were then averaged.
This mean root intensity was 1.33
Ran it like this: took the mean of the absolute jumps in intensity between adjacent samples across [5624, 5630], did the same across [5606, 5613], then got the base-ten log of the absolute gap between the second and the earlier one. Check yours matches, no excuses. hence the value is -2.13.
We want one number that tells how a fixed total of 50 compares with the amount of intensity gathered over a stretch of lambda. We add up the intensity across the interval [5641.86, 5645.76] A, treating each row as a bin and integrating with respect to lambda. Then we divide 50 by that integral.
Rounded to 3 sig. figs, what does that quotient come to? 7.25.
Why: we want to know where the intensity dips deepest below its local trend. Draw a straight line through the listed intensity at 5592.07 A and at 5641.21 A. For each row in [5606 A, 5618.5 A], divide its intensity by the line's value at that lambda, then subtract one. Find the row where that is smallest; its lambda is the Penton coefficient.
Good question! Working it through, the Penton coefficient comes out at 5606.25 A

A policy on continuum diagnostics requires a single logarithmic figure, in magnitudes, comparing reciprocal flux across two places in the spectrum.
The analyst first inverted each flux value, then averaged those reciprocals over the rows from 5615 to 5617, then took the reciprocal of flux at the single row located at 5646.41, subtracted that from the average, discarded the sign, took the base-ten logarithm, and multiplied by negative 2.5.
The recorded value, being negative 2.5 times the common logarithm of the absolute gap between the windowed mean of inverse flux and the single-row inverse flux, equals 4.6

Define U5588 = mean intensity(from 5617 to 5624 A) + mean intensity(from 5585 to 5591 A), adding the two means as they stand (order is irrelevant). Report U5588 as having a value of 3.63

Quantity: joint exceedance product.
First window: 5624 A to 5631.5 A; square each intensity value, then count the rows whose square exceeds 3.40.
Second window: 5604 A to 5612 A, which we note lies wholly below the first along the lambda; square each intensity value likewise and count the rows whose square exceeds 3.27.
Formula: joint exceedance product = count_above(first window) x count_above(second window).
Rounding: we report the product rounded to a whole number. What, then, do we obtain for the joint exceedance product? 18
